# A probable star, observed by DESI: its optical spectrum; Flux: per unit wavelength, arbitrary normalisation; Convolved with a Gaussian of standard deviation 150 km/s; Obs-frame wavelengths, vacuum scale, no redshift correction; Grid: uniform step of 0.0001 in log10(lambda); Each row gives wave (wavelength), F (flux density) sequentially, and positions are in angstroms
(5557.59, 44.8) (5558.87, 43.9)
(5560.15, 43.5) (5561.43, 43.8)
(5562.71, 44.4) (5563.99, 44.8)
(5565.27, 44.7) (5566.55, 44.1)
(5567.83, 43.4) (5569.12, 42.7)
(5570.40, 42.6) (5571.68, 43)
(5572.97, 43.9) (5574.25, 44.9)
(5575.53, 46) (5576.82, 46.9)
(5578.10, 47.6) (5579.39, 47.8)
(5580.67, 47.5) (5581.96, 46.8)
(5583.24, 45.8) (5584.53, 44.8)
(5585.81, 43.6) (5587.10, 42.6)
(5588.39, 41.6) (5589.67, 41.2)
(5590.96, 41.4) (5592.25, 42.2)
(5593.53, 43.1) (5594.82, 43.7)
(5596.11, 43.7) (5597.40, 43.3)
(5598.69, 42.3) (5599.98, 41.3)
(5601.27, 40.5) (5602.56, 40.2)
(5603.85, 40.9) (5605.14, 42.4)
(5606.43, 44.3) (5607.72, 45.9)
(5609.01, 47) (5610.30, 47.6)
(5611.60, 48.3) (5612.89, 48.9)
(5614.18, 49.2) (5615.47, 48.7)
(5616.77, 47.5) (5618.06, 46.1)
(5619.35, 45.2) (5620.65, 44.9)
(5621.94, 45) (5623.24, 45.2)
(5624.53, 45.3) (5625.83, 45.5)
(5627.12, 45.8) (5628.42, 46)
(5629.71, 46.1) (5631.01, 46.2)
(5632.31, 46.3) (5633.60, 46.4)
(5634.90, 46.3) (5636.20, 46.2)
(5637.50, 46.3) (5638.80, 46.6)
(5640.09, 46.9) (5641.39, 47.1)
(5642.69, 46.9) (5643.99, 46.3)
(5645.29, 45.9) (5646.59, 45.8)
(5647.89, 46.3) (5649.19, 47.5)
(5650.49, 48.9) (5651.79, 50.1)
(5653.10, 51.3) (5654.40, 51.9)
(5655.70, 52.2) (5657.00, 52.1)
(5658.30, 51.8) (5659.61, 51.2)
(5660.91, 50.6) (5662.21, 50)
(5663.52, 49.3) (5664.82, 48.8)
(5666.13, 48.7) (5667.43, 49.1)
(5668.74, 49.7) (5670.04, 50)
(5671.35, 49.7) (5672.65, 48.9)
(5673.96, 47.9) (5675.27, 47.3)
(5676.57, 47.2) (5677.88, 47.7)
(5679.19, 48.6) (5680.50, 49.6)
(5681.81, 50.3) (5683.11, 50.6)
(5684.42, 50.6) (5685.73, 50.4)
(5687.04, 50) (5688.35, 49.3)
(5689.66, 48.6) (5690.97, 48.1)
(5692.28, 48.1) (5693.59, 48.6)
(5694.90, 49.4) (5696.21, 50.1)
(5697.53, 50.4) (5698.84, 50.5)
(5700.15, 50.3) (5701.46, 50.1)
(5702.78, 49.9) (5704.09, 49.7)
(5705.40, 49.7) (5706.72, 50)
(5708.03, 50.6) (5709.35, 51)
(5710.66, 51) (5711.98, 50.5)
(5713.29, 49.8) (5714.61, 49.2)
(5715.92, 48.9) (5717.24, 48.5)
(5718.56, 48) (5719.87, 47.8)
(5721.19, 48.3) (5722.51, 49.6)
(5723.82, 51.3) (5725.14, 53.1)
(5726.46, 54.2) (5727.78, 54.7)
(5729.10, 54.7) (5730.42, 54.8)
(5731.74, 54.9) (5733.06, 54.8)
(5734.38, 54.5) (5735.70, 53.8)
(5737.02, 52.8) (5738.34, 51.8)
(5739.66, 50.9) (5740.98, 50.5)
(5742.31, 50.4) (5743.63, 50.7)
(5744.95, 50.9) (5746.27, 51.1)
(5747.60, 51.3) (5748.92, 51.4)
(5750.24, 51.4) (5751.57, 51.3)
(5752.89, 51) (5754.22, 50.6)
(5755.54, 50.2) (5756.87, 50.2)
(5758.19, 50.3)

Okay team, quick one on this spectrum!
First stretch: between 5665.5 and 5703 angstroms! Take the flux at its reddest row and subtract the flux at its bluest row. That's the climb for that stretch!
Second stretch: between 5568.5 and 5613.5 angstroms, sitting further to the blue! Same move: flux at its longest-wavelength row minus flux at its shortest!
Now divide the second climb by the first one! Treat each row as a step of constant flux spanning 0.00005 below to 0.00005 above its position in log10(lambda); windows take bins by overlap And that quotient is 5.2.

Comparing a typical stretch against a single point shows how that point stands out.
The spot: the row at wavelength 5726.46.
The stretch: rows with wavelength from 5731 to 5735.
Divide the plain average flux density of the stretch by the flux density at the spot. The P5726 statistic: 1.01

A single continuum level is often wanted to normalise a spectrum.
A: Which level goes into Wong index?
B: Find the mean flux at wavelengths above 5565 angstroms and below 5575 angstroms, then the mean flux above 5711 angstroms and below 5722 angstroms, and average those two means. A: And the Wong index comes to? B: 46.3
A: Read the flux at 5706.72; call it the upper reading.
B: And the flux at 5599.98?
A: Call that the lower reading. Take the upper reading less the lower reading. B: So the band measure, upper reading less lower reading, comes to 8.7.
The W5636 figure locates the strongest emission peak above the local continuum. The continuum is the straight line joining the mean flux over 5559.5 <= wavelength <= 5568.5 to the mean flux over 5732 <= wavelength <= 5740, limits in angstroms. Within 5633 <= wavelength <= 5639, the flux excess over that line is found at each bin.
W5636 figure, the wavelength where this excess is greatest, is 5633.60 angstroms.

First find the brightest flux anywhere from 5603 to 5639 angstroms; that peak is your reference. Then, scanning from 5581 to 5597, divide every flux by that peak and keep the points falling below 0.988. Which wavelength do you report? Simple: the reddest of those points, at 5596.11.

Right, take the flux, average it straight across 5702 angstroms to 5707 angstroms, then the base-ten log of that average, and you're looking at 1.70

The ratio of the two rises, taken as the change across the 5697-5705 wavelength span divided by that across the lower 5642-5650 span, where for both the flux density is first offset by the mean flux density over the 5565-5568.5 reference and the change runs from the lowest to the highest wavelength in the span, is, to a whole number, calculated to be -1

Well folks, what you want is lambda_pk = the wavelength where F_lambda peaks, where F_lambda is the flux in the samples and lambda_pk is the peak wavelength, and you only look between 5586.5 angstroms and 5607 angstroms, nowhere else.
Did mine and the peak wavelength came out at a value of 5606.43 angstroms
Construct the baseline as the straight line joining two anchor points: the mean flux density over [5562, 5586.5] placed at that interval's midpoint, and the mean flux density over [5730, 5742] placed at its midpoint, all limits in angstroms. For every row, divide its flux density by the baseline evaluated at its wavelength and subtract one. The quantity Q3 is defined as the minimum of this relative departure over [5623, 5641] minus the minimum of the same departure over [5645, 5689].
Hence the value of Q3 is 0.01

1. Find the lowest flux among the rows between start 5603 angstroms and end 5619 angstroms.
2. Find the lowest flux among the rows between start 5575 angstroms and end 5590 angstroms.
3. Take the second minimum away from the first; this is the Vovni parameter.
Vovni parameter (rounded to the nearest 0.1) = -0.3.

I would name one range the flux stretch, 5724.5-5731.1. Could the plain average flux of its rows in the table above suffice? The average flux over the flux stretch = 54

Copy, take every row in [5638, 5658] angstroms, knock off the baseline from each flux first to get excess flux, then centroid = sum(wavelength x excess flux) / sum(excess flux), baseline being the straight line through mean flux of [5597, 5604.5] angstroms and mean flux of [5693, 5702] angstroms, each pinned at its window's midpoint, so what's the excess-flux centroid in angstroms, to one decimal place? 5650.9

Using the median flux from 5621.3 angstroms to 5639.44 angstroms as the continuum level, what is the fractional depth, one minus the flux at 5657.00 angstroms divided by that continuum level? -0.13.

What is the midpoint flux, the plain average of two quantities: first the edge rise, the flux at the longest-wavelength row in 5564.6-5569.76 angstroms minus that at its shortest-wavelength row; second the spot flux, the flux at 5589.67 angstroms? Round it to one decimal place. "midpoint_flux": 19.6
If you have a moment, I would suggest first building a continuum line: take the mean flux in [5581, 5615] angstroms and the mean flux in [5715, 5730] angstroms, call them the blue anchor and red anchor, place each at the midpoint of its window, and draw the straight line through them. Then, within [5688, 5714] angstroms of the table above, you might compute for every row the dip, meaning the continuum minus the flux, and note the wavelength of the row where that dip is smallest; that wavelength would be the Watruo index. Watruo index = 5698.84 angstroms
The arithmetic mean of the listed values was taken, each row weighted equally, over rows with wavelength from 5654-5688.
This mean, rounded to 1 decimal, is 49.8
